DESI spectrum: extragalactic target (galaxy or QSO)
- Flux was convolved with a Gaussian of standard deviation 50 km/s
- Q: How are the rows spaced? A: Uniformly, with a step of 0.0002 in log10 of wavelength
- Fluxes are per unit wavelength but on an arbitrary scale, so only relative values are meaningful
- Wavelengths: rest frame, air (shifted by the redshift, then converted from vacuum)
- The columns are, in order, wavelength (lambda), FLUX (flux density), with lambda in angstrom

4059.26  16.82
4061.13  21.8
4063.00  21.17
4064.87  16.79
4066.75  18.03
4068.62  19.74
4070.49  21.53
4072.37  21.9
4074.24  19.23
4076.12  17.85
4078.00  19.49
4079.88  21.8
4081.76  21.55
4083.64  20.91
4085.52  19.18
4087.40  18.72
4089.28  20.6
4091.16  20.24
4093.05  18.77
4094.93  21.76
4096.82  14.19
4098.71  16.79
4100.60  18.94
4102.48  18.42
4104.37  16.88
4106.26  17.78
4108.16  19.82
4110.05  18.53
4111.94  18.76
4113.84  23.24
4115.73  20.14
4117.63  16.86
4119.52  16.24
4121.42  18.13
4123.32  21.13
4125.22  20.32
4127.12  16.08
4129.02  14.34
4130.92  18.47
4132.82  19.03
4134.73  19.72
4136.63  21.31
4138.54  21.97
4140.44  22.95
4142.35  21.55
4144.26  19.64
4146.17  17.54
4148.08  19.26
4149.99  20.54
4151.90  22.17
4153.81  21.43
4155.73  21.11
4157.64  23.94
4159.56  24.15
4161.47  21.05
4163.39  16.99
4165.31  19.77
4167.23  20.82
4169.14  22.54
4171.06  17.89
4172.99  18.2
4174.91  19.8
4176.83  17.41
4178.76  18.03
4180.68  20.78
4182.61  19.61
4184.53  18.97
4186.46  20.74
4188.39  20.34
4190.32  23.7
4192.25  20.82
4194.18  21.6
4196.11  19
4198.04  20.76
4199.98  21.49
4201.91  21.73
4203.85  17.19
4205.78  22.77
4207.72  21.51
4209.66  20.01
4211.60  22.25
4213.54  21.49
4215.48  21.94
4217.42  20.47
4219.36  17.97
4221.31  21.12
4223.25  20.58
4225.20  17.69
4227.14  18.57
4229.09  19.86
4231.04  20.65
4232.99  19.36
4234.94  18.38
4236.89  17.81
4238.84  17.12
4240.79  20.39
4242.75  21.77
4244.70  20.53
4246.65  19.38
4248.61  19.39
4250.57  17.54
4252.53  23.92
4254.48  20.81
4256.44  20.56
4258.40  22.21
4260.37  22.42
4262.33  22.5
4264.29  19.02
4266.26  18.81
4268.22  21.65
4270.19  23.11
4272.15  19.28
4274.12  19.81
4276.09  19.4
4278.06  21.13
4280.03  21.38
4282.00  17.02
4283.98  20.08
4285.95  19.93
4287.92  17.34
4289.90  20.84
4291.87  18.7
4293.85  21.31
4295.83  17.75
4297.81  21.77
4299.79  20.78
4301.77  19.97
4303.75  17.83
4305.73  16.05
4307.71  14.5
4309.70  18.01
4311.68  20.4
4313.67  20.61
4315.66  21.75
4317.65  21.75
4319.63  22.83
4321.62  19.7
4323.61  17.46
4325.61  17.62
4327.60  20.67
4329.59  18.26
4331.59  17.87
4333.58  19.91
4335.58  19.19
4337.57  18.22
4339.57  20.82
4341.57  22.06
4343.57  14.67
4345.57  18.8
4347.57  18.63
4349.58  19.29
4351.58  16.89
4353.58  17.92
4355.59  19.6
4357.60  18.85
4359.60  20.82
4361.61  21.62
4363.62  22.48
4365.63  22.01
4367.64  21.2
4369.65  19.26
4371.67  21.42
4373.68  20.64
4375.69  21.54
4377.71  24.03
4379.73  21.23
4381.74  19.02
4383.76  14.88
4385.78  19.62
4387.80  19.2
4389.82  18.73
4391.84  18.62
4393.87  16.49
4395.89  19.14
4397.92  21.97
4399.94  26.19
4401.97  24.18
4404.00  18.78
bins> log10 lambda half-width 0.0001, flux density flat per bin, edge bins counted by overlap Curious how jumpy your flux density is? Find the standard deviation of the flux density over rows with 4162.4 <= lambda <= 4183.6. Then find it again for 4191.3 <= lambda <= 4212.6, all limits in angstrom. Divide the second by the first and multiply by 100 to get 93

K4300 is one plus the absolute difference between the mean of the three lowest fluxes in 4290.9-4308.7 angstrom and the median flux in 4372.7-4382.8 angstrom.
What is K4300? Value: 6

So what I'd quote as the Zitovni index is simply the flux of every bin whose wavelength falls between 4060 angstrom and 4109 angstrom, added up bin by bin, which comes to 504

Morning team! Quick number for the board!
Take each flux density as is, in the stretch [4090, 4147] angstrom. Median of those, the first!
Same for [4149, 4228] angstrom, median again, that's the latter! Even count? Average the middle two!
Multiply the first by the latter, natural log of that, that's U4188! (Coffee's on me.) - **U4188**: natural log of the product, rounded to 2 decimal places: 5.97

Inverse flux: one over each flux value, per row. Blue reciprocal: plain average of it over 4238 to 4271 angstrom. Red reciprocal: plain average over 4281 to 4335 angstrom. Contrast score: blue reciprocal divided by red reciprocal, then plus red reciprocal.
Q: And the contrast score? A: 0.98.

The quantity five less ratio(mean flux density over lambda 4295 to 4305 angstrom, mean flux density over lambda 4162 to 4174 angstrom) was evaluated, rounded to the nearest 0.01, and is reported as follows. 3.99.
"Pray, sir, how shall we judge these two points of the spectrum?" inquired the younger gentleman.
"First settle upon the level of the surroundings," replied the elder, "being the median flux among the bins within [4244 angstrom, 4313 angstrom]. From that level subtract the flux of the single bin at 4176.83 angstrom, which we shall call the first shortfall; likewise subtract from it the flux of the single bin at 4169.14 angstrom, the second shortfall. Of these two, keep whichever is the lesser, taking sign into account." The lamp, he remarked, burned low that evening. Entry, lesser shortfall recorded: -3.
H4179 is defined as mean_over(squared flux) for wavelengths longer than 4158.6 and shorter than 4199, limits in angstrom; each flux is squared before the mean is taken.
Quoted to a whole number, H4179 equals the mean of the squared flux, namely 409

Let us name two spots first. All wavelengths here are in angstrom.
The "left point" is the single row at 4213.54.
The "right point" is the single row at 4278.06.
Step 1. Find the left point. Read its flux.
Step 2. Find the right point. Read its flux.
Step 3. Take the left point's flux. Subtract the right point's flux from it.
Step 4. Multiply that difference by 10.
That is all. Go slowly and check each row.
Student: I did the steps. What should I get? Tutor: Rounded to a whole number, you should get 4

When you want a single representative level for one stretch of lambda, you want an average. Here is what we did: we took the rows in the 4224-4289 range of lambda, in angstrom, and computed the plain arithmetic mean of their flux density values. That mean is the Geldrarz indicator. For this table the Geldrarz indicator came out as 20.0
